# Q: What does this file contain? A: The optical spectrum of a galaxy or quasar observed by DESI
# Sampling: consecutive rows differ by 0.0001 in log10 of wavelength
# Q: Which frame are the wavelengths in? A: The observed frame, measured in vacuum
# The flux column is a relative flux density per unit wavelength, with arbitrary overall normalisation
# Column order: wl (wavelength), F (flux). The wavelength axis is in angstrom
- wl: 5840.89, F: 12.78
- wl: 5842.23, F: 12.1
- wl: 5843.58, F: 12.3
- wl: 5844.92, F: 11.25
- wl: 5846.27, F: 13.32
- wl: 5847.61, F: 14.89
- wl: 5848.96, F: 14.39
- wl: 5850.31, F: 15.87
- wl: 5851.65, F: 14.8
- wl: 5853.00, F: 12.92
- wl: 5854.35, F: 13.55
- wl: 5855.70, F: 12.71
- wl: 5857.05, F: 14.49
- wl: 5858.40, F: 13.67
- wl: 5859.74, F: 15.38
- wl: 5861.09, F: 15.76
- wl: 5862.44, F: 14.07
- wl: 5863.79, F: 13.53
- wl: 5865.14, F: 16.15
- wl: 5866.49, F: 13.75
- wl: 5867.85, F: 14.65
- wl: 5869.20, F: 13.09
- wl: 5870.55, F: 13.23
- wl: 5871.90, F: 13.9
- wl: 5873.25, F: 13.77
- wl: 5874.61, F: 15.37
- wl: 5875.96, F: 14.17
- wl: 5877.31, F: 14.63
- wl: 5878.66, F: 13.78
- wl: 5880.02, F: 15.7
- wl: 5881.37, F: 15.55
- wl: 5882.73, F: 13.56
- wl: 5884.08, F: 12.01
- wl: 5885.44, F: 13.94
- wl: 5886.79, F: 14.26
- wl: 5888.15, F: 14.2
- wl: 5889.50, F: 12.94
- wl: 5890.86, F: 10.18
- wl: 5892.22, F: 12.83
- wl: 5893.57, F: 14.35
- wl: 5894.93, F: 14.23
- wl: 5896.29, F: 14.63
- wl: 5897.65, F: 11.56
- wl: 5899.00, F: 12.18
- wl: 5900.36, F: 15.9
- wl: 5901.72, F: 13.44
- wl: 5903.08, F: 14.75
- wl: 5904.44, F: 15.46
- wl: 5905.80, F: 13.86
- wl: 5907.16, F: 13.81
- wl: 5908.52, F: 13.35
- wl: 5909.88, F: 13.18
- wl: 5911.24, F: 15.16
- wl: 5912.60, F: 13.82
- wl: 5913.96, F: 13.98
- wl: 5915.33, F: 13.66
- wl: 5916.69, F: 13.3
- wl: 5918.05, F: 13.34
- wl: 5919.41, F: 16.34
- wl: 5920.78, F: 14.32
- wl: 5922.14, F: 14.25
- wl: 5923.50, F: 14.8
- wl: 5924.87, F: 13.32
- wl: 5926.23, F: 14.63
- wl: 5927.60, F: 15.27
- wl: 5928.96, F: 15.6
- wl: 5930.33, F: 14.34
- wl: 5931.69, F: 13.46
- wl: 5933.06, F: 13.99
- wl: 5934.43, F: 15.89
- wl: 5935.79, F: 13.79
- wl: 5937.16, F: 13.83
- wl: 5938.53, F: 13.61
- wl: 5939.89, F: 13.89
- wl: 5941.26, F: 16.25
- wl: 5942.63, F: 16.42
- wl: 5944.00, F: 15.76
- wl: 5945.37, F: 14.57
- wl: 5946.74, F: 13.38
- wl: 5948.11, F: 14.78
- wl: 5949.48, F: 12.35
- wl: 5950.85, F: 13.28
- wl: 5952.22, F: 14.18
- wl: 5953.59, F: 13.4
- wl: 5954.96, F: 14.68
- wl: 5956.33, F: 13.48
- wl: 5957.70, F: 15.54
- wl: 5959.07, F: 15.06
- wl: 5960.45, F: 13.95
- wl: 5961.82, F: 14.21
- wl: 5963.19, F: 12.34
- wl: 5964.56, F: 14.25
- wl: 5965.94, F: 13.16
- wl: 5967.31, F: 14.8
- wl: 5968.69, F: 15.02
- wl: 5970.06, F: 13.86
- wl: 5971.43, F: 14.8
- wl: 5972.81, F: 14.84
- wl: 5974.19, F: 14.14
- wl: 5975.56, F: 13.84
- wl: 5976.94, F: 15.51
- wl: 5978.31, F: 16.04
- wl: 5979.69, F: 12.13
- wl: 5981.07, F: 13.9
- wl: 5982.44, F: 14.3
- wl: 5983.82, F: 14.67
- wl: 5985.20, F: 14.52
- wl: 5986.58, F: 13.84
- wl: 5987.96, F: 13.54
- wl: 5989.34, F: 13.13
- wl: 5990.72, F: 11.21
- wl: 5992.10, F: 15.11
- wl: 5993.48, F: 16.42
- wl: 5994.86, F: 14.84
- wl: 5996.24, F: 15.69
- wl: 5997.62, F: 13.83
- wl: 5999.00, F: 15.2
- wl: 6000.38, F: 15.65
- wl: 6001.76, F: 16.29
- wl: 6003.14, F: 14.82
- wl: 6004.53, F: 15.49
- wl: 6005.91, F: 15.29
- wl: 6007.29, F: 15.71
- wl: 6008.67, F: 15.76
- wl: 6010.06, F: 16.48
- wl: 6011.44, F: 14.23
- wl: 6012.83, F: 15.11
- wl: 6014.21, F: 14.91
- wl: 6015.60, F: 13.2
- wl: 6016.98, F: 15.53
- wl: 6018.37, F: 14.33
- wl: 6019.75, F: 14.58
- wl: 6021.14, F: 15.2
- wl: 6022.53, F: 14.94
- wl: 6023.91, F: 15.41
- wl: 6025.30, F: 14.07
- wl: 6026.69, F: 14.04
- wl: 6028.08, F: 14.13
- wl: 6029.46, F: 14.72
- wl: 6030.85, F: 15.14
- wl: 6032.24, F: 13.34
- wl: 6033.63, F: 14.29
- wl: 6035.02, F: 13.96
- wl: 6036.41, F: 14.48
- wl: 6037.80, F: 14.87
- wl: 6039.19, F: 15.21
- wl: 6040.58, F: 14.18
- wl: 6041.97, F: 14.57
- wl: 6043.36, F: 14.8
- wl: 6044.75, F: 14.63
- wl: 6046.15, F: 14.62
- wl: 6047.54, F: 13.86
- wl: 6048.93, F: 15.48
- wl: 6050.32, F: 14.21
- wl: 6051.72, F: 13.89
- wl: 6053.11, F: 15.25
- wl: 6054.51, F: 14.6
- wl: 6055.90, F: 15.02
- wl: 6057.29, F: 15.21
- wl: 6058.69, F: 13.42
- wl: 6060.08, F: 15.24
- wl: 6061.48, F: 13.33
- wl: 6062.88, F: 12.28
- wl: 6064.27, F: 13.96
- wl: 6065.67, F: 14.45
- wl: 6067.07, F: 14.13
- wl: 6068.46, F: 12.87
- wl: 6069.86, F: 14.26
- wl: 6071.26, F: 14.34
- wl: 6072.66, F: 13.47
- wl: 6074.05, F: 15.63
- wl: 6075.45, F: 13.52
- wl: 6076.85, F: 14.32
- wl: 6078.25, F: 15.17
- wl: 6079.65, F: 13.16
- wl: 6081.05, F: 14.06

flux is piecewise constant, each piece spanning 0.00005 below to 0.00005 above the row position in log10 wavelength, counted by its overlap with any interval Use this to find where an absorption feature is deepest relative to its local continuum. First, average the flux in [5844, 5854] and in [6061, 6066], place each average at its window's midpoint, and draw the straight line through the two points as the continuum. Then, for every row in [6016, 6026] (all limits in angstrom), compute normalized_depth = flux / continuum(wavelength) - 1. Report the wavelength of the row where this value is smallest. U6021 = 6025.30 angstrom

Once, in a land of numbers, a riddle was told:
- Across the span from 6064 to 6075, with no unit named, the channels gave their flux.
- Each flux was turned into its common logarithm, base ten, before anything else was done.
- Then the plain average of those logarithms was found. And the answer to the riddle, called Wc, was 1.150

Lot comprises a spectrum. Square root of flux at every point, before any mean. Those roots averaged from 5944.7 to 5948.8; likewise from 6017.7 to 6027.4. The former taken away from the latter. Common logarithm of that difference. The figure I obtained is -1.3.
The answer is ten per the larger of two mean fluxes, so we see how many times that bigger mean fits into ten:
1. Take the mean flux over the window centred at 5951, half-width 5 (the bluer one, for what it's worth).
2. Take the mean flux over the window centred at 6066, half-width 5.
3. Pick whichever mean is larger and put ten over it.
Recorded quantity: 0.729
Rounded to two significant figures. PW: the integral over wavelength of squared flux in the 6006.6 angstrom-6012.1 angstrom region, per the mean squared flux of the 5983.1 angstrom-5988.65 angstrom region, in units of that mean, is 6.7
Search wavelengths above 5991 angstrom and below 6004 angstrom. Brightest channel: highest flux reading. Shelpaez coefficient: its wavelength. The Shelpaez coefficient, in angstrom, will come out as 5993.48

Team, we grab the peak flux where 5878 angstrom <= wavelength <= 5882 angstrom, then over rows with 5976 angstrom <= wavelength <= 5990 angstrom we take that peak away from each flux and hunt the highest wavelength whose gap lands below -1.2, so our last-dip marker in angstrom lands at 5989.34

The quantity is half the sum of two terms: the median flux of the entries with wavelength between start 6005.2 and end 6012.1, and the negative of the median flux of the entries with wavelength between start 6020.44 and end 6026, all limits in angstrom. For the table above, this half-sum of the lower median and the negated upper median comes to 0.3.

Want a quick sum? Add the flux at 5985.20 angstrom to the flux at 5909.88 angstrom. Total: 27.7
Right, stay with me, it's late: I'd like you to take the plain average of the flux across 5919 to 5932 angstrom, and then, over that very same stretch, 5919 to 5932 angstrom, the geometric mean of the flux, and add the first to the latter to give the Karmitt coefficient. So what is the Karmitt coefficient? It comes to 29.2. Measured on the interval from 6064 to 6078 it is 28.2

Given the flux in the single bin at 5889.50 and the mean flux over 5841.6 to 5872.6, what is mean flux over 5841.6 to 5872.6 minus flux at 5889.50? 1.0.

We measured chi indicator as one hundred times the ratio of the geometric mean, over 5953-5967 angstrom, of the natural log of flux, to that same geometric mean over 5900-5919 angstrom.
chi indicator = 100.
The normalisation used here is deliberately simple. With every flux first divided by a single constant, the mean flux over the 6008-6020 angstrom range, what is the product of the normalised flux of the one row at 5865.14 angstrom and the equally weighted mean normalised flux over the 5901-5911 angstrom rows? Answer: 1.02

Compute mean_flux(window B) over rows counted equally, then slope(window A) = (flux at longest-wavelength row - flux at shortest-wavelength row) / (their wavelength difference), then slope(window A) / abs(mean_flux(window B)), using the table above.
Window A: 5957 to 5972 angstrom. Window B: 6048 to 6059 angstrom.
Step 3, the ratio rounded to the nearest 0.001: -0.004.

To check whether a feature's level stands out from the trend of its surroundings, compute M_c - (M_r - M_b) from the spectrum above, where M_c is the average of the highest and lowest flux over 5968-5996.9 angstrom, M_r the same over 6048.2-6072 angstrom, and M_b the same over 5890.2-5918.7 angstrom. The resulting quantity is 13.0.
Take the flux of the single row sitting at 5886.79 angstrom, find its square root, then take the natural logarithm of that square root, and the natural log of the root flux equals 1.33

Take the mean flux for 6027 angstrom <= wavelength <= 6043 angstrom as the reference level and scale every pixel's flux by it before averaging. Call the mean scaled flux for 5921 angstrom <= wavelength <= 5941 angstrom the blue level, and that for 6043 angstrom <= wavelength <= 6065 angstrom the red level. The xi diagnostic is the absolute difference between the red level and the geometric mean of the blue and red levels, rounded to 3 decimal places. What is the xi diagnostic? 0.001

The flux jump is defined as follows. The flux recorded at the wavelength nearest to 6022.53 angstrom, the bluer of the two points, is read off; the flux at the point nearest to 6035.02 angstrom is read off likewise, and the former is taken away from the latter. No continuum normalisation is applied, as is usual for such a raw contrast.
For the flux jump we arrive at -1.0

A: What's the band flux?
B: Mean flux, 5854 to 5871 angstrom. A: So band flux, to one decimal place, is 14.2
